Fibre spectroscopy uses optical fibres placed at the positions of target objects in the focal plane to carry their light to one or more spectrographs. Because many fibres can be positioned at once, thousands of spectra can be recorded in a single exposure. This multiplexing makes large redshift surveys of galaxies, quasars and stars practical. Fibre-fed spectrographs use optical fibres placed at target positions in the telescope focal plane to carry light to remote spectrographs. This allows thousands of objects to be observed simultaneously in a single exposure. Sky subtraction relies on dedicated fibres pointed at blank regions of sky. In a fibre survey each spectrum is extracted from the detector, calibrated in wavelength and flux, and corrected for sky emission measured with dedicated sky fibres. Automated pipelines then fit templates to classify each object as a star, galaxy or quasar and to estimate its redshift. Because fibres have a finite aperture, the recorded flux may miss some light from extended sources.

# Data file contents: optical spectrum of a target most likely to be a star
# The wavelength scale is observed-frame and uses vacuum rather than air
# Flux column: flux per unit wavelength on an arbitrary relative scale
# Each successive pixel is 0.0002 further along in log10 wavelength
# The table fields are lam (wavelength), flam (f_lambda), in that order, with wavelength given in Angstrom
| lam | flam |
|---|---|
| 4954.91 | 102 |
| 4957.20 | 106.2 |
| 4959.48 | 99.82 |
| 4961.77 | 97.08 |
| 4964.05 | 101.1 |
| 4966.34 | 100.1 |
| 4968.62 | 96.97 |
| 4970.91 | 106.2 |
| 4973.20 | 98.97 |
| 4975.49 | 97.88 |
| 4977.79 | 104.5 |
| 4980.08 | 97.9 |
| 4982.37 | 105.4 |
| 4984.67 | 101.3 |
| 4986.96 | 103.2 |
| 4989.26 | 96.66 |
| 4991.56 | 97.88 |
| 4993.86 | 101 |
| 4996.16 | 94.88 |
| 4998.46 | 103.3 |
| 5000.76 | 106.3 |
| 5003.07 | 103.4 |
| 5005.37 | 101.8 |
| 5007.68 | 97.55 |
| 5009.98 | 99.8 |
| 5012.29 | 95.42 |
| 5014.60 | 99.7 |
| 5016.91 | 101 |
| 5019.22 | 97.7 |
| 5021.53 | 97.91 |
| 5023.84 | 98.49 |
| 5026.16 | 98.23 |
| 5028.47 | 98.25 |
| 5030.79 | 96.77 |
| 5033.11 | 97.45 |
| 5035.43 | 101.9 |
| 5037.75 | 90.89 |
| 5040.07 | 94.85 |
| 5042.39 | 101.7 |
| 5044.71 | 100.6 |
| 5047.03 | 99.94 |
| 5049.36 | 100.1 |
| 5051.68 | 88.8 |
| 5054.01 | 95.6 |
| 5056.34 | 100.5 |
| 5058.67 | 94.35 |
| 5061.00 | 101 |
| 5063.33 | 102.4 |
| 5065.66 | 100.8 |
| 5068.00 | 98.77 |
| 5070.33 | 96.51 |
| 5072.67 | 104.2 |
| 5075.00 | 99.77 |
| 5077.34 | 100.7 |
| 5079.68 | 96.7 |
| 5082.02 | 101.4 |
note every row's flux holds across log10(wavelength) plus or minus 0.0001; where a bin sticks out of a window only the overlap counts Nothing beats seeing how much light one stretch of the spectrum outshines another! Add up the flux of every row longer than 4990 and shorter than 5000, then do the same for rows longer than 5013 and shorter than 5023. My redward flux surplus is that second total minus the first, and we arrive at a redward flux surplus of -1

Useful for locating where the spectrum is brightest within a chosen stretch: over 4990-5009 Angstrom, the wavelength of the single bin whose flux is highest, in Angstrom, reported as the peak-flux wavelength 5000.76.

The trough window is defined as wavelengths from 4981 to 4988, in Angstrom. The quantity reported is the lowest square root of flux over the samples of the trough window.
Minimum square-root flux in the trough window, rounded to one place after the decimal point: 10.1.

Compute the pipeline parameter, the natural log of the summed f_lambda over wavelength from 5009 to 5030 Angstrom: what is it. 6.79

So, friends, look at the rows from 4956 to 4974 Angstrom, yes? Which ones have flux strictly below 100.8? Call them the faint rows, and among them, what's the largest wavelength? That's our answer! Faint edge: 4973.20 Angstrom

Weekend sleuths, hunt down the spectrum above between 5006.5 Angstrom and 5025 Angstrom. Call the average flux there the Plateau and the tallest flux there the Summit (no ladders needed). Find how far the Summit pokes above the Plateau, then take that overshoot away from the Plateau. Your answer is 95.9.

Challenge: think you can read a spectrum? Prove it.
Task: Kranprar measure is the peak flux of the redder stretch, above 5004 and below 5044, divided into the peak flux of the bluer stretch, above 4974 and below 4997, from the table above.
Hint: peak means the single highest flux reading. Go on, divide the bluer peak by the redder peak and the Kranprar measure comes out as 1.03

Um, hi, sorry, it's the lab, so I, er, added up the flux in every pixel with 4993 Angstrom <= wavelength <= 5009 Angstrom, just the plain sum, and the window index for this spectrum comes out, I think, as 708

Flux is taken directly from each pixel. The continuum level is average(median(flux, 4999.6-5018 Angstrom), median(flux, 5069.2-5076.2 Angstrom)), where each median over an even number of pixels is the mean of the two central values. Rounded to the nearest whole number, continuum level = 100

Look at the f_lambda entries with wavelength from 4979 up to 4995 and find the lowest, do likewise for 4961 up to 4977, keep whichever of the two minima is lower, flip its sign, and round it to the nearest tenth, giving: -96.7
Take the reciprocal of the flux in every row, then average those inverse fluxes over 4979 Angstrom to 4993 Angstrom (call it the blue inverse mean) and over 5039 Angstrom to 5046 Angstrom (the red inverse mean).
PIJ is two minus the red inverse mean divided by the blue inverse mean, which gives 0.99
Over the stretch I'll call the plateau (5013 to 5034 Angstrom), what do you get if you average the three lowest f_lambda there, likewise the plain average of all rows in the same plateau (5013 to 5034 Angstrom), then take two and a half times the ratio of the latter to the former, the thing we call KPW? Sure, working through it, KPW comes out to 2.53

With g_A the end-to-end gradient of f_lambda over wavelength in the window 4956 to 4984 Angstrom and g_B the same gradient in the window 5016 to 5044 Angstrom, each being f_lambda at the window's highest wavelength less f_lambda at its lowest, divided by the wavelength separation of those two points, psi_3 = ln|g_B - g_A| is -2.8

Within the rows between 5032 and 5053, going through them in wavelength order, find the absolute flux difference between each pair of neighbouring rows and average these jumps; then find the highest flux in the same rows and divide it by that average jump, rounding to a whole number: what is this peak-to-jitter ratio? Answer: 21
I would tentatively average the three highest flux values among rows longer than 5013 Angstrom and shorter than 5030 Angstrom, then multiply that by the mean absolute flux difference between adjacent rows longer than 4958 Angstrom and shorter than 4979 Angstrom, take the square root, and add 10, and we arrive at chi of 30.9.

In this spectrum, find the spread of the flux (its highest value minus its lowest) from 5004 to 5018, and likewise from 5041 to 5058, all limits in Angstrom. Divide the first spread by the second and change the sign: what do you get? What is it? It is -0.49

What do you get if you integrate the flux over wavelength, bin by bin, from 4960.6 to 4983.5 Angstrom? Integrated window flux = 2304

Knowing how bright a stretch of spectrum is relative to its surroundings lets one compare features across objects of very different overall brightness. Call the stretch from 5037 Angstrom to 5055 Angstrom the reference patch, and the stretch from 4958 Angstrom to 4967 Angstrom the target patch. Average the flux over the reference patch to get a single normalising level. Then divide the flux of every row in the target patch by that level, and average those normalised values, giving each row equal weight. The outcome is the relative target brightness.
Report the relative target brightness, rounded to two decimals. 1.03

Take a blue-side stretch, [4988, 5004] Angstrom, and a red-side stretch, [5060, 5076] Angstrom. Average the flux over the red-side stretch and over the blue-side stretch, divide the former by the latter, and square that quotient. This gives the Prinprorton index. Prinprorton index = 1.00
